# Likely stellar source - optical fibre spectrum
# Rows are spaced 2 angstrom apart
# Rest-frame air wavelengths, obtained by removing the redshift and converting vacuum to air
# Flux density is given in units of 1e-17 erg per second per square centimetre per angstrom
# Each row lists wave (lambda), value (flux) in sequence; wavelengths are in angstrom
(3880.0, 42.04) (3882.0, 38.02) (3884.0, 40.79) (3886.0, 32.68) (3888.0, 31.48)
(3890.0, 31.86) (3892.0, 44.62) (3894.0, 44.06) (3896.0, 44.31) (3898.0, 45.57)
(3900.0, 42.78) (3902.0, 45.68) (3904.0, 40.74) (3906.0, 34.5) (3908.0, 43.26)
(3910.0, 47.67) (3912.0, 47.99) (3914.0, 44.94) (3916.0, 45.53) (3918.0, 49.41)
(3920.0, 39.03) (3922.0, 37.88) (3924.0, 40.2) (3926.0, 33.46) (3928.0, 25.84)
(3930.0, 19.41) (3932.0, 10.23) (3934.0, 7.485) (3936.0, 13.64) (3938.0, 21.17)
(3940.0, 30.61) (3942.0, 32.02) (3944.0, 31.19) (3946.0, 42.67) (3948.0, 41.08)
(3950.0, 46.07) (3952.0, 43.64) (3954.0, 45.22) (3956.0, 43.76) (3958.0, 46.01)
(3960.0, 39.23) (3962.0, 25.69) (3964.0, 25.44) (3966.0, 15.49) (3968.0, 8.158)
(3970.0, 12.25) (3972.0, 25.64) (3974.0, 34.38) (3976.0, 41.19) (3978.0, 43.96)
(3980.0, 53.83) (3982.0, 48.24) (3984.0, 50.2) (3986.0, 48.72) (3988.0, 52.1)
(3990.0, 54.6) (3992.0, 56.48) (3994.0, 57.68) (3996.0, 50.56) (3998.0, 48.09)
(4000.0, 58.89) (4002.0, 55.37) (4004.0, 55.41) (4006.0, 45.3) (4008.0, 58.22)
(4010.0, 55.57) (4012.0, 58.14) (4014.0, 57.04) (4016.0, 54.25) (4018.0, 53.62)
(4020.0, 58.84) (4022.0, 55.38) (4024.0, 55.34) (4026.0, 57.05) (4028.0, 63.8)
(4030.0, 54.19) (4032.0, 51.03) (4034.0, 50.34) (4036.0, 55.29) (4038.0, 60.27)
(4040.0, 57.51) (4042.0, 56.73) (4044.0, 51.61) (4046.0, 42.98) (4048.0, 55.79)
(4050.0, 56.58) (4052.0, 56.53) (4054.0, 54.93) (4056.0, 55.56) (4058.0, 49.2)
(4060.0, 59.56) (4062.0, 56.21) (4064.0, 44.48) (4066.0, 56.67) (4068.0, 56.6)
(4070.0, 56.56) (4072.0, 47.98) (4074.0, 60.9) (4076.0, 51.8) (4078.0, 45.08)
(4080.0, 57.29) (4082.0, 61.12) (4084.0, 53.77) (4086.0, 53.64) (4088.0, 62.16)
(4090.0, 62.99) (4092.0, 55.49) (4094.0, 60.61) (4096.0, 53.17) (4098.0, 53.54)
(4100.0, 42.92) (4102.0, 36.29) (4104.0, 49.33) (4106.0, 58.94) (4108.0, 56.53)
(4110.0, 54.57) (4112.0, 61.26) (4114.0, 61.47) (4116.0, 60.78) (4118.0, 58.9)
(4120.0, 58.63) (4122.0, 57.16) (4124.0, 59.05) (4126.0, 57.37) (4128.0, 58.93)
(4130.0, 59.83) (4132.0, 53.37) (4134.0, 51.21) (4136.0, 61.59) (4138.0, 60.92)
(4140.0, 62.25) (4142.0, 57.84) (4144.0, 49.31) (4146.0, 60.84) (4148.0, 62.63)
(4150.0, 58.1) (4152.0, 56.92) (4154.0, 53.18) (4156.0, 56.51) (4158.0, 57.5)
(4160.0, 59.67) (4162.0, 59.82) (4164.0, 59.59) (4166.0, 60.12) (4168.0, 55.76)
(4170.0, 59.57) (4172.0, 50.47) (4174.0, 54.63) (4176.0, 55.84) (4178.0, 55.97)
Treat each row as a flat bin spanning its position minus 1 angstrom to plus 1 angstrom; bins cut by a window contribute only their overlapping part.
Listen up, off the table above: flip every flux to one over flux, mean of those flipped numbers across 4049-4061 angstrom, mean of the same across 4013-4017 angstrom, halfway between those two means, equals 0.018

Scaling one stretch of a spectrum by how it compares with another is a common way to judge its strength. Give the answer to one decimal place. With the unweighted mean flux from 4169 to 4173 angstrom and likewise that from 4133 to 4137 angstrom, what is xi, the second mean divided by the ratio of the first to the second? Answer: 57.8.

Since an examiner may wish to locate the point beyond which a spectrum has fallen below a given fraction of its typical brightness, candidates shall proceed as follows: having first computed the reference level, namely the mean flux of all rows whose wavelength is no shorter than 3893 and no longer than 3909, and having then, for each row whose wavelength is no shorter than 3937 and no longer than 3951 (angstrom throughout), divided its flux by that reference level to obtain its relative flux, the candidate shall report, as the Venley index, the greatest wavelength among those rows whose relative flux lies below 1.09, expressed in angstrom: 3950.0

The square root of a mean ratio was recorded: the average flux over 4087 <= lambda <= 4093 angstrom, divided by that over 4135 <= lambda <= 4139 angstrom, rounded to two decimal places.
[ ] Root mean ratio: 0.99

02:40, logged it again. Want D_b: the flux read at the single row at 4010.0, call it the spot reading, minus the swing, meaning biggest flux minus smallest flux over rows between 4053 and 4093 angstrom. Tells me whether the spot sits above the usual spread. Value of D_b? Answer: 37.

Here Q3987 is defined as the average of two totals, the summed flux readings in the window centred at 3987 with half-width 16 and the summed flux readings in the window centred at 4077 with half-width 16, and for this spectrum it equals 831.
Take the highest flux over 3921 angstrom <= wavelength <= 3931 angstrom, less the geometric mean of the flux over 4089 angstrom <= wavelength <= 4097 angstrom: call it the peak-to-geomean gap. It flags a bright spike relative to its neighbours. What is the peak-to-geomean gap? -18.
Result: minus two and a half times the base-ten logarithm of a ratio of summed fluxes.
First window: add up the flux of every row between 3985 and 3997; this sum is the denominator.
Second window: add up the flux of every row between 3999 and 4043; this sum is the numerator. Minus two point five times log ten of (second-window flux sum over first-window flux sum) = -1.5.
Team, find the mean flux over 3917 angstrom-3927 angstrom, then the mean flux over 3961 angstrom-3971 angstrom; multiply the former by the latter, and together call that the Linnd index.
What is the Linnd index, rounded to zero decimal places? 696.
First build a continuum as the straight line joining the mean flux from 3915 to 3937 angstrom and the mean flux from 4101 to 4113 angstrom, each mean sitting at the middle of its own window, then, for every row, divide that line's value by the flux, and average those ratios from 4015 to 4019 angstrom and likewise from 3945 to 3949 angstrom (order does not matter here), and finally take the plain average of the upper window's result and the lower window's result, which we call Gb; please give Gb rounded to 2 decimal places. 0.76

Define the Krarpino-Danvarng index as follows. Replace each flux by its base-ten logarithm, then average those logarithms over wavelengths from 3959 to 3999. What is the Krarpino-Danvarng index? 1.55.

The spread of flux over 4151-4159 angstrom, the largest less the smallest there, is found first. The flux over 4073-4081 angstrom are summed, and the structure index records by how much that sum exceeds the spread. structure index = 211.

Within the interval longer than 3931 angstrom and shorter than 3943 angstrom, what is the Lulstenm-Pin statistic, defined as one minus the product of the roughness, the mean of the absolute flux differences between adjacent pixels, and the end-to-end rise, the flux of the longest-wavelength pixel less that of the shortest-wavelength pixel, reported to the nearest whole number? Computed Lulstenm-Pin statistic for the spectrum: -118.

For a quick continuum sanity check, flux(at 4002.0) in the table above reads 55.37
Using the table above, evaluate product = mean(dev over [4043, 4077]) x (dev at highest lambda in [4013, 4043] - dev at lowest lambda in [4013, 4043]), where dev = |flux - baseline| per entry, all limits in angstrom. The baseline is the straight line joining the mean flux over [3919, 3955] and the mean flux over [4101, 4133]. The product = -28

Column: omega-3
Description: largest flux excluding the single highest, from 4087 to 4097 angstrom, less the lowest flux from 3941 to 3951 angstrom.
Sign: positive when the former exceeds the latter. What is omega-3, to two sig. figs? 31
